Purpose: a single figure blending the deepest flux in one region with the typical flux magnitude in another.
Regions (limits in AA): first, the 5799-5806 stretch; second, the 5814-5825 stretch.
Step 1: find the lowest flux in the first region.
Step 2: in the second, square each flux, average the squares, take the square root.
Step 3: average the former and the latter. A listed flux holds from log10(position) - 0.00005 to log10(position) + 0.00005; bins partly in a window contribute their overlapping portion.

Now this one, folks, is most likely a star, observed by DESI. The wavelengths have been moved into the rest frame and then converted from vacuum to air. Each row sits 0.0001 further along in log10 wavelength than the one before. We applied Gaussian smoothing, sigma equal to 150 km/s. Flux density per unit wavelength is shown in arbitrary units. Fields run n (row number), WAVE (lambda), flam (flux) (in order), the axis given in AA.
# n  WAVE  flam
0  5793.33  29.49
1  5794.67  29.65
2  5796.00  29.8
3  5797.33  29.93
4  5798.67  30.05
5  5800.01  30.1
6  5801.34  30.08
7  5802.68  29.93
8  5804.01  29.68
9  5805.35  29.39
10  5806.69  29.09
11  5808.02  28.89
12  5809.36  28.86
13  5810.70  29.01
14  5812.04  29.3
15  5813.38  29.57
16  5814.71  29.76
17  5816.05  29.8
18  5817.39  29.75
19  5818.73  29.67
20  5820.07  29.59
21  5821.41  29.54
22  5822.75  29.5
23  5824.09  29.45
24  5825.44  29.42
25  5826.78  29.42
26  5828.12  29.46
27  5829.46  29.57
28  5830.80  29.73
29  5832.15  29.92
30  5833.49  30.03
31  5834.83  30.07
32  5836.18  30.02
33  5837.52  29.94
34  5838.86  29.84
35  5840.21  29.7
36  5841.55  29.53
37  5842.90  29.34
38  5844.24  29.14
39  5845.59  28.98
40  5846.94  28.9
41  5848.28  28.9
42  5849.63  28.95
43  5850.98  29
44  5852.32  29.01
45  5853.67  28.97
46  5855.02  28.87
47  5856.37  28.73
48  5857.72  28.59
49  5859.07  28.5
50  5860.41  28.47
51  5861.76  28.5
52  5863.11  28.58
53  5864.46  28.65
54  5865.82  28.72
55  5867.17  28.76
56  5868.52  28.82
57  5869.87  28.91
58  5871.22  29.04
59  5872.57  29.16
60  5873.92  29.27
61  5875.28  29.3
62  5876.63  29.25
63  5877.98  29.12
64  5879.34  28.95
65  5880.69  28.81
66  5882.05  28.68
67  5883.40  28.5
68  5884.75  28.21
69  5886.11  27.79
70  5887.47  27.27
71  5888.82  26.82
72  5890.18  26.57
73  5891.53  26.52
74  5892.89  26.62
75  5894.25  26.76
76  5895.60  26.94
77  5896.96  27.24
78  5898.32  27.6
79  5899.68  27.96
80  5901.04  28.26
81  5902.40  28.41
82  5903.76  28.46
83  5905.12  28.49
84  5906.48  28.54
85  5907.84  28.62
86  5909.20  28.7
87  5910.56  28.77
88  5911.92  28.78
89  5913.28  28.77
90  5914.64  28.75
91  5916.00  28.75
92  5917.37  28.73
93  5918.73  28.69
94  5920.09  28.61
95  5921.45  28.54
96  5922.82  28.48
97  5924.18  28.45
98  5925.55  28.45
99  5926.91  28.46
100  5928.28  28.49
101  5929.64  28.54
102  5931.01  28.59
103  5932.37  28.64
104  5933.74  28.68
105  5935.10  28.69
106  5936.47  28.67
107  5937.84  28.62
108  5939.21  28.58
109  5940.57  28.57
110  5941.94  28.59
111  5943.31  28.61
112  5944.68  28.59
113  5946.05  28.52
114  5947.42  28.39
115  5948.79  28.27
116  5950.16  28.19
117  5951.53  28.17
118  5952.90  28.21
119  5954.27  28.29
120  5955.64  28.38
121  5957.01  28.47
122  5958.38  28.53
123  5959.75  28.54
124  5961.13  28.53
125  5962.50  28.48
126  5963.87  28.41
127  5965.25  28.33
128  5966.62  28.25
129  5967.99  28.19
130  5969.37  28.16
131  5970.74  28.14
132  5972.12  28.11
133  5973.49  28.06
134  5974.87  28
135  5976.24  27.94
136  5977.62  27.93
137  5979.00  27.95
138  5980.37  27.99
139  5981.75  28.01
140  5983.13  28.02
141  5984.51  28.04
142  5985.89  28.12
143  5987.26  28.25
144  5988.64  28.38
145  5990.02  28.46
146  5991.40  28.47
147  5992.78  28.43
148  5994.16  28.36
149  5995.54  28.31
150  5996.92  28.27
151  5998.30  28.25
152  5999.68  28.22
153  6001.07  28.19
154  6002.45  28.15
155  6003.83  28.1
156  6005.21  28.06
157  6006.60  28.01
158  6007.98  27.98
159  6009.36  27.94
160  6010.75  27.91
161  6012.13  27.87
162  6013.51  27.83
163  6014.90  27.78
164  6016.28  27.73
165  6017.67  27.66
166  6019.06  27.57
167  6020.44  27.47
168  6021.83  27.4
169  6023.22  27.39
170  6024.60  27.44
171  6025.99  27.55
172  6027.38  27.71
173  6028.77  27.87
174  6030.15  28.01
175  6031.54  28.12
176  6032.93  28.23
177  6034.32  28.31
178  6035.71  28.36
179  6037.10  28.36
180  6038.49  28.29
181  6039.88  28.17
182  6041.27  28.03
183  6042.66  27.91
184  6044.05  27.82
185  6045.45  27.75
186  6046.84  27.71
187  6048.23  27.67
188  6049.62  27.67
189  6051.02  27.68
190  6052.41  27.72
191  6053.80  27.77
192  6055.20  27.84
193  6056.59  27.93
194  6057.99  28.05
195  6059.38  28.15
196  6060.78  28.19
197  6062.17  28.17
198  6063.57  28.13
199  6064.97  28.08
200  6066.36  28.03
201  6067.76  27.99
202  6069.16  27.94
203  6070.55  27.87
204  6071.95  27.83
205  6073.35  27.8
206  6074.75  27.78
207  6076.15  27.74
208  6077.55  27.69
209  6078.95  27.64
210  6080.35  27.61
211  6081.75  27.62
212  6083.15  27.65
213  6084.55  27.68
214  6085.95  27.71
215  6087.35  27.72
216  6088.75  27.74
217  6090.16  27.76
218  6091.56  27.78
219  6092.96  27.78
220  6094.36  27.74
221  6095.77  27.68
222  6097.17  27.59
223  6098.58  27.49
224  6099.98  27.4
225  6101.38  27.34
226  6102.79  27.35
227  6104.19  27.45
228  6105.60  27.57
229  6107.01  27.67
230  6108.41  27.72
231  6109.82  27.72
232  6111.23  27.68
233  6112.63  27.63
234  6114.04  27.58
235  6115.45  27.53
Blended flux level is 29.5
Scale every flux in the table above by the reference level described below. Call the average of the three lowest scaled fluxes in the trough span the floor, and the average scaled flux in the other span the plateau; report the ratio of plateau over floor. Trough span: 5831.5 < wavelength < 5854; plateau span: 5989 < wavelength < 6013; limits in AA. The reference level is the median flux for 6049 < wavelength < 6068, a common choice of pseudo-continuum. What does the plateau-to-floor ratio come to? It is 0.974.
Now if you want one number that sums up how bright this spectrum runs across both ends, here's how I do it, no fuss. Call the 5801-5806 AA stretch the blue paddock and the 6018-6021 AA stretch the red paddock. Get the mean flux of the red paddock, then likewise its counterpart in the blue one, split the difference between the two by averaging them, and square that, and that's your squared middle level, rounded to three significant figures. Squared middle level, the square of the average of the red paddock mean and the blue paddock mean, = 821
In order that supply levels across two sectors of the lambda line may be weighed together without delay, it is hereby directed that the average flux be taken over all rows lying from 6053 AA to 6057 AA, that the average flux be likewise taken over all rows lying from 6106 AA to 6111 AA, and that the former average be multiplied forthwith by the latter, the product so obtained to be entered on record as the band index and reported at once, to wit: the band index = 771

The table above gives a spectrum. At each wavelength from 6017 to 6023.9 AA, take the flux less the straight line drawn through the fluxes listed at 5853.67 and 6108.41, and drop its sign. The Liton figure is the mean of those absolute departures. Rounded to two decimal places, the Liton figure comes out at 0.65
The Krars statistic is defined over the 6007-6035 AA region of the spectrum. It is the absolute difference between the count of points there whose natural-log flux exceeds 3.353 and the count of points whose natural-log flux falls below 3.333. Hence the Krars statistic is 17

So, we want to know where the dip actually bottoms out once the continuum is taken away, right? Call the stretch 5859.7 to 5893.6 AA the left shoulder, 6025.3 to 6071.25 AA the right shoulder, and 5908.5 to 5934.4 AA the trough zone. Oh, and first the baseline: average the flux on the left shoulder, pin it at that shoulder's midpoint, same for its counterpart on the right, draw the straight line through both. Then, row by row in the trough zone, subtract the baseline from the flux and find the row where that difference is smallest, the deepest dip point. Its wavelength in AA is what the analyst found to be 5924.18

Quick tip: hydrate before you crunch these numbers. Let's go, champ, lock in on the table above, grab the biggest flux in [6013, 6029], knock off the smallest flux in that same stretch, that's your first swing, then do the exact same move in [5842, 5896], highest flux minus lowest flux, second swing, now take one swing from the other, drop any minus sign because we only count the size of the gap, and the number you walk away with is 2.3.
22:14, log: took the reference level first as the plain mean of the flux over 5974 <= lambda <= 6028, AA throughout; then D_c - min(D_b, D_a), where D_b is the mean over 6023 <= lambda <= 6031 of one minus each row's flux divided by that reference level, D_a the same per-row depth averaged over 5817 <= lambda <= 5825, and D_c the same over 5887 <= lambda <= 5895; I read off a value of 0.10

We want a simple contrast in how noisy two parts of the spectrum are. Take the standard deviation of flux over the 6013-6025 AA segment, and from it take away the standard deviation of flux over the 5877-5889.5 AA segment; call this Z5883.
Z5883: -0.6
